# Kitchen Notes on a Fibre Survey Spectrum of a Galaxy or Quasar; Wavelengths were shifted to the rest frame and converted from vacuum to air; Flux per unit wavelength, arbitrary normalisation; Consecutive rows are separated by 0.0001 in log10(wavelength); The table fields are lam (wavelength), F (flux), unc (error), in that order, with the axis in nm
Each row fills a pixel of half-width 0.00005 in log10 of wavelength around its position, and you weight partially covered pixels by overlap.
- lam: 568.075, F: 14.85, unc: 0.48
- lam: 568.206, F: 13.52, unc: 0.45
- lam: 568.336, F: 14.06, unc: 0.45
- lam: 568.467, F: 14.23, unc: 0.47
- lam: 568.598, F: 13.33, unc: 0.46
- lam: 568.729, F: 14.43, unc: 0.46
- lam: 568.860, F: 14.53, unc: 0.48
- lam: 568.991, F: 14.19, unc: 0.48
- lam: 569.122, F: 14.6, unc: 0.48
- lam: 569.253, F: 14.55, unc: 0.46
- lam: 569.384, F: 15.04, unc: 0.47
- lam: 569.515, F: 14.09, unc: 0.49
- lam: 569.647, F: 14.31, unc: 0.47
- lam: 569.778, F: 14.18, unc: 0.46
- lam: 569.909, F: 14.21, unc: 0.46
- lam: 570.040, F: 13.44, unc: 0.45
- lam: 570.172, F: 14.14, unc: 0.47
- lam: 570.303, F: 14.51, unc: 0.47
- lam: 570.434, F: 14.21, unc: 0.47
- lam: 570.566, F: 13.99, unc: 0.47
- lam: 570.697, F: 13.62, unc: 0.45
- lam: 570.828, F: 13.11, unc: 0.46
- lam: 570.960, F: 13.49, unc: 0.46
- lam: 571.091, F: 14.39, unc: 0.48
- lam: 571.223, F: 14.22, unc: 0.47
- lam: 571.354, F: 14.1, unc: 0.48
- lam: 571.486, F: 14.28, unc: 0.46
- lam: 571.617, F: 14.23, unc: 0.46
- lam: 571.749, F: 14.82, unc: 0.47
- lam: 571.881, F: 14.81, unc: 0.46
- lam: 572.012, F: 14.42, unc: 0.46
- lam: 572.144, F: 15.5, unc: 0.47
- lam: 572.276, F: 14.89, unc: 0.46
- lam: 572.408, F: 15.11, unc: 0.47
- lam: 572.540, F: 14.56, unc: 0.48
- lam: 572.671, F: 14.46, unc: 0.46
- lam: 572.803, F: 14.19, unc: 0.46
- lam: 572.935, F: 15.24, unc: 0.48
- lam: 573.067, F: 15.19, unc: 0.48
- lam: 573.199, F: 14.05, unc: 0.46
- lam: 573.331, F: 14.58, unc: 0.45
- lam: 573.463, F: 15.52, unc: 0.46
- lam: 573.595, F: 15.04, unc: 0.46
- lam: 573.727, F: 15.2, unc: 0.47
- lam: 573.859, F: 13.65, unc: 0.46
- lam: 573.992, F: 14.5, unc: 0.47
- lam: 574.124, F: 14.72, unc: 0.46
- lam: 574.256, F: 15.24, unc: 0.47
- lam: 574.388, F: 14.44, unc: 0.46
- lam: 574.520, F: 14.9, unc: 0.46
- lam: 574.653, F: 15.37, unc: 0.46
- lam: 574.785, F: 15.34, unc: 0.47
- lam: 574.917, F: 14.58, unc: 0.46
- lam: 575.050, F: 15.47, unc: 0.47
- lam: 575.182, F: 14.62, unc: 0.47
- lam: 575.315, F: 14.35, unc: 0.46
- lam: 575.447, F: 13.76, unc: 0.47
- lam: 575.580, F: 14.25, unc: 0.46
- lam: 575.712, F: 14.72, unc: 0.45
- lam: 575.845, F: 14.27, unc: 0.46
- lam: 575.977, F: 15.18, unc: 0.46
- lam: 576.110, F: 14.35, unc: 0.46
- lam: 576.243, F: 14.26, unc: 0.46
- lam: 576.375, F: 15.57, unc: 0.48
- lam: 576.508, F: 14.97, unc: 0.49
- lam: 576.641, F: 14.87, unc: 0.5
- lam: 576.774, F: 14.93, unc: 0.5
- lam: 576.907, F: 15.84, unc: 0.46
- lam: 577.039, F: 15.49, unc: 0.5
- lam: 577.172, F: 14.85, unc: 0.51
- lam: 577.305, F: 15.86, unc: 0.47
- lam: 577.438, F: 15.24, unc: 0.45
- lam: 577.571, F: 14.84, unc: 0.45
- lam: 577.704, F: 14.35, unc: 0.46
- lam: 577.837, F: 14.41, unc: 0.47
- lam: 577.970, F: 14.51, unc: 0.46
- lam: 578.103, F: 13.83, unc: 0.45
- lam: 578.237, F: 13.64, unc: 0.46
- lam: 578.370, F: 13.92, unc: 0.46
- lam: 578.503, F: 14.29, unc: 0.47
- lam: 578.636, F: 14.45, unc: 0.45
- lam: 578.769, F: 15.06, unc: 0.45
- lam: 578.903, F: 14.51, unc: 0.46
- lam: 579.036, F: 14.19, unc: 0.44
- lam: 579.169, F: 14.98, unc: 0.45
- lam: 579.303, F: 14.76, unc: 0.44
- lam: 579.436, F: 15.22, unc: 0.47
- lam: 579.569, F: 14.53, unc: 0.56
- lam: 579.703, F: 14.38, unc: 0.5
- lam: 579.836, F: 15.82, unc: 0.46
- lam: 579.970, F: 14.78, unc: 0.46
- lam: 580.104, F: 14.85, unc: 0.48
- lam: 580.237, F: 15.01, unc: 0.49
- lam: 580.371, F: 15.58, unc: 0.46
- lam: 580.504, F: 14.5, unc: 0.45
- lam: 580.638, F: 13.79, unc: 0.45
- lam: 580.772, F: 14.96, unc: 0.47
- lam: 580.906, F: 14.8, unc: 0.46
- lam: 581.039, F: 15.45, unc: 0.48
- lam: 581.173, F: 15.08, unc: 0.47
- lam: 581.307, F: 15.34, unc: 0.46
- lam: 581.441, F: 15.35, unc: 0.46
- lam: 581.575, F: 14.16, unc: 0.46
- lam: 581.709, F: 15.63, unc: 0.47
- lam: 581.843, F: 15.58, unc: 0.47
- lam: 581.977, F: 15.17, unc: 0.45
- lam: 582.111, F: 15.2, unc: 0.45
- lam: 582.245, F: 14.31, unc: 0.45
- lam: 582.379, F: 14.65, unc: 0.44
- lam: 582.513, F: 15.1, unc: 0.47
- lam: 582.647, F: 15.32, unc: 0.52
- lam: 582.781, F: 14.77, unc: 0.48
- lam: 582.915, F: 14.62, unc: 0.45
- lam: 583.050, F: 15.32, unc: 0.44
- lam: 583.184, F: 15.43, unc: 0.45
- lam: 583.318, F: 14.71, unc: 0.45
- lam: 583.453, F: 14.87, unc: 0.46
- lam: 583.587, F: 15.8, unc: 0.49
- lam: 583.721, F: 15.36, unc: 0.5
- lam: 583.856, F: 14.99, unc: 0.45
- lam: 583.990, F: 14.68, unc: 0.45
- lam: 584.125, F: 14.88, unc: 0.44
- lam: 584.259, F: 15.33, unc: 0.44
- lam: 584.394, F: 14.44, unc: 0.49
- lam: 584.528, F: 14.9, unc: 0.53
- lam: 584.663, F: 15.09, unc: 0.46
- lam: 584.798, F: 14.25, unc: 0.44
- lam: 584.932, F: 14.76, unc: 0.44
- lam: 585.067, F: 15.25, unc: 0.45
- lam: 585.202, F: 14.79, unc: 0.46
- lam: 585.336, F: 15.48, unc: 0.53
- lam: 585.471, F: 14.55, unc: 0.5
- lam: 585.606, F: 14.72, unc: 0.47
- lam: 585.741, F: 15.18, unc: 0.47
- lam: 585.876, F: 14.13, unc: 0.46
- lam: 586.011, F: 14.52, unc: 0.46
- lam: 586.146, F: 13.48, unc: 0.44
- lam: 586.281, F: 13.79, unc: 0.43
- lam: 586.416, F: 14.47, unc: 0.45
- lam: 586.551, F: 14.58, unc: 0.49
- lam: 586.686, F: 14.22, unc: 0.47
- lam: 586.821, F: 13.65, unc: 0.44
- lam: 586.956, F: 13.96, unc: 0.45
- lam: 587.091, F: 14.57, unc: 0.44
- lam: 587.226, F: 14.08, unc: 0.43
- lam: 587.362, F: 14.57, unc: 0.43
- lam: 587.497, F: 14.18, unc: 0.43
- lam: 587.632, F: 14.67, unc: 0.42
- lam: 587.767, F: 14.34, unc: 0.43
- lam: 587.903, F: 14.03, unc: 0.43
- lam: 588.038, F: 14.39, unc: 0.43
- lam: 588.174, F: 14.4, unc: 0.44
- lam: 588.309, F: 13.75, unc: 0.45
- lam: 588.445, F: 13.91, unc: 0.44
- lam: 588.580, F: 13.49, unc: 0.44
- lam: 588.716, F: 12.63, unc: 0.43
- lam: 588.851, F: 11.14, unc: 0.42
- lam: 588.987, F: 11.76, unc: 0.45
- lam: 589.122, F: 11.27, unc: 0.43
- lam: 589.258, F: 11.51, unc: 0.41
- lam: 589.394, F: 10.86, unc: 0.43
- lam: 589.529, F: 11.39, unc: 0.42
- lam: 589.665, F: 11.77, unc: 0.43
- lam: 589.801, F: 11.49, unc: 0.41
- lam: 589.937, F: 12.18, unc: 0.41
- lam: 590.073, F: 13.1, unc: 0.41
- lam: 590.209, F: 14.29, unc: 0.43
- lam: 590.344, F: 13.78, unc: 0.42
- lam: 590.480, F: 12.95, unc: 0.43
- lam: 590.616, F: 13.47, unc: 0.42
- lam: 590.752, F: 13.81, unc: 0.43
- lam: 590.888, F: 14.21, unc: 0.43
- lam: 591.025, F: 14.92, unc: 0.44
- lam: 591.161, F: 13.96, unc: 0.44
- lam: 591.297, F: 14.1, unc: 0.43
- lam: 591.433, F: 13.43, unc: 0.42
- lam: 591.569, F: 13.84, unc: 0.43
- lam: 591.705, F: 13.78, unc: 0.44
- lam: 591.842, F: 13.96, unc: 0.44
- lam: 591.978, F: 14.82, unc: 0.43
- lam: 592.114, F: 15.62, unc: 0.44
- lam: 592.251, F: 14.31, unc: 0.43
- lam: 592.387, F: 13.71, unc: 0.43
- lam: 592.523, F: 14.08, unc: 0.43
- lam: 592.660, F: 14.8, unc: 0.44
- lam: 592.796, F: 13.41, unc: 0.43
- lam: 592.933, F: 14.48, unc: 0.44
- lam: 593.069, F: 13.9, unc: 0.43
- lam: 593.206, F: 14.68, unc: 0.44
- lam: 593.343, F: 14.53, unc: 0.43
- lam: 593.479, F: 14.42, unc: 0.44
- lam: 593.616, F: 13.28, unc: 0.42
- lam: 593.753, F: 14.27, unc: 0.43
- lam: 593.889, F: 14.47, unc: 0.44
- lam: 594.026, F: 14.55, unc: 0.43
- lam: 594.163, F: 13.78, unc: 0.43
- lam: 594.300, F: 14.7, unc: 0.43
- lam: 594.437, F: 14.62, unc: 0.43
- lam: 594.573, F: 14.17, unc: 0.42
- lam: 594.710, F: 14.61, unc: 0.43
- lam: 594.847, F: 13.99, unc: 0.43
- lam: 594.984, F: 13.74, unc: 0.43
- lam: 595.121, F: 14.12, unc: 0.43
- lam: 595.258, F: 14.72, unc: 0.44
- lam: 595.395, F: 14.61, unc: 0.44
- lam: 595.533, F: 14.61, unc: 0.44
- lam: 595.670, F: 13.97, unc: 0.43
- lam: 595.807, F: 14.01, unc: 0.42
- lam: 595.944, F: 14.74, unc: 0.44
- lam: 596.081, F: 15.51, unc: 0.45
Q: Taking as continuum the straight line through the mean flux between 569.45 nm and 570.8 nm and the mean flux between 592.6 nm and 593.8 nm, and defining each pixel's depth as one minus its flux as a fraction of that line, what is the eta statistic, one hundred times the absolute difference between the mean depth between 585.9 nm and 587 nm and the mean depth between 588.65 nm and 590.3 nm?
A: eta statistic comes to 15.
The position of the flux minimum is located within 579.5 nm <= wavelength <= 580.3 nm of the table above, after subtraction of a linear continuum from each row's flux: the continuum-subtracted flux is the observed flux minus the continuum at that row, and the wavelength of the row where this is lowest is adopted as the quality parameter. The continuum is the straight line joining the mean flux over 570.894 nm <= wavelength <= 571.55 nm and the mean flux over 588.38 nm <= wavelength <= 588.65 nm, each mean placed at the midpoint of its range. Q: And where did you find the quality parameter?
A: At 579.703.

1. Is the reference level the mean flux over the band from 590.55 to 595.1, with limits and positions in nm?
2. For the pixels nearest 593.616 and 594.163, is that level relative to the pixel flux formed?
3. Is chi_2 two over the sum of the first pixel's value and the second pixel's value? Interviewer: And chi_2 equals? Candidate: 0.95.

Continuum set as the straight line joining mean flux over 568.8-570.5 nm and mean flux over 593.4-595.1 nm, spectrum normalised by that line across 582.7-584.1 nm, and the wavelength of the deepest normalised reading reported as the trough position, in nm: 582.915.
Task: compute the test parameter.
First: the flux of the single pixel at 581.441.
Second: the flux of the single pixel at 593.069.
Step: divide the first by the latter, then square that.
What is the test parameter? 1.22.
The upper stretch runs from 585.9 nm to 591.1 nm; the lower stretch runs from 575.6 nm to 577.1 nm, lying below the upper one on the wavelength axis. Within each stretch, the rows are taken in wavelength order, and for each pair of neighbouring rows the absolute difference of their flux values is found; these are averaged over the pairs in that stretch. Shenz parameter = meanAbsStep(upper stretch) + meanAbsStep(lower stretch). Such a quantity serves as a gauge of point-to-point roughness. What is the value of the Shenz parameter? 1.09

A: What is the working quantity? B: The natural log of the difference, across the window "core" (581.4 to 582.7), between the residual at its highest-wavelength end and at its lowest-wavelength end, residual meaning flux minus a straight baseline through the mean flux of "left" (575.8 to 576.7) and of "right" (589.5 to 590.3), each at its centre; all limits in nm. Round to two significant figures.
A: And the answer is -1.7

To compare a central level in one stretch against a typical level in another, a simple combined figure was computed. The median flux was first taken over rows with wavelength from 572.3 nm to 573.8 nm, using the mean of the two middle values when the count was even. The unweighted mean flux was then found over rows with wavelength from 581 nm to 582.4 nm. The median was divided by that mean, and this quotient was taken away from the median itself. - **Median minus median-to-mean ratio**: 14.0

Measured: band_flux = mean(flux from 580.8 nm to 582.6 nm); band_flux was 15.1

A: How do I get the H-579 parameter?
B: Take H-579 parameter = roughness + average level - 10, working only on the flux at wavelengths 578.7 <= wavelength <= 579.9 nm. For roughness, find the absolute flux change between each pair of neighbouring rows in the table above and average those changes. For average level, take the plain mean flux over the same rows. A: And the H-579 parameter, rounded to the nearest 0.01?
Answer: 5.41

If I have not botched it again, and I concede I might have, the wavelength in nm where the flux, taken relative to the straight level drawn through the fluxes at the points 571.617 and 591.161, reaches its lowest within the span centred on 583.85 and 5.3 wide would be 586.146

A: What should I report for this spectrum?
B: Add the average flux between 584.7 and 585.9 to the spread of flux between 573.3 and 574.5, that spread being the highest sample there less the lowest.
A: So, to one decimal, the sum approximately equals 16.7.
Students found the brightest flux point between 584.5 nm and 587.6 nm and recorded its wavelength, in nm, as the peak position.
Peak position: 585.336 nm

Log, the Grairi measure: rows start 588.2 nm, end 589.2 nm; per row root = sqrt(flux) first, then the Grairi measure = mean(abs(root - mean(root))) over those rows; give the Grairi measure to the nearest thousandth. 0.143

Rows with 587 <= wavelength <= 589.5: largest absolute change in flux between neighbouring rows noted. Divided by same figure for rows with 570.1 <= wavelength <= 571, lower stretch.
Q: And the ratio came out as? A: 2.92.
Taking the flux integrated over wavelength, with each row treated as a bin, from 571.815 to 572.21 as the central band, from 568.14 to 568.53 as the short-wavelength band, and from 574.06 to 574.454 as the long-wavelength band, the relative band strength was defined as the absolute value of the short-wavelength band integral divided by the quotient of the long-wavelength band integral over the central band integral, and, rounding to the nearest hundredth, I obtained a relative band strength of 5.49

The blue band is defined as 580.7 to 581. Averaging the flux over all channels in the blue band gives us 14.9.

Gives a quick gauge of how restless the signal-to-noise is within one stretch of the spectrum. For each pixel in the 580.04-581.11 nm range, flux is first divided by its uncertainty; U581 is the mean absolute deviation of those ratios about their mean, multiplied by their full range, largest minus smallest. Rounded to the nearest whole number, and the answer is 3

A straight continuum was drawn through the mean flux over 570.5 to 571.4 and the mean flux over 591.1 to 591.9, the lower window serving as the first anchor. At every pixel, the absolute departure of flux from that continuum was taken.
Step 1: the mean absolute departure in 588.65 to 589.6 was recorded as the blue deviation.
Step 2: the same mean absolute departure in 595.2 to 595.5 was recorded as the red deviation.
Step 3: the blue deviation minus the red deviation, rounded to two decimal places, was 1.52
